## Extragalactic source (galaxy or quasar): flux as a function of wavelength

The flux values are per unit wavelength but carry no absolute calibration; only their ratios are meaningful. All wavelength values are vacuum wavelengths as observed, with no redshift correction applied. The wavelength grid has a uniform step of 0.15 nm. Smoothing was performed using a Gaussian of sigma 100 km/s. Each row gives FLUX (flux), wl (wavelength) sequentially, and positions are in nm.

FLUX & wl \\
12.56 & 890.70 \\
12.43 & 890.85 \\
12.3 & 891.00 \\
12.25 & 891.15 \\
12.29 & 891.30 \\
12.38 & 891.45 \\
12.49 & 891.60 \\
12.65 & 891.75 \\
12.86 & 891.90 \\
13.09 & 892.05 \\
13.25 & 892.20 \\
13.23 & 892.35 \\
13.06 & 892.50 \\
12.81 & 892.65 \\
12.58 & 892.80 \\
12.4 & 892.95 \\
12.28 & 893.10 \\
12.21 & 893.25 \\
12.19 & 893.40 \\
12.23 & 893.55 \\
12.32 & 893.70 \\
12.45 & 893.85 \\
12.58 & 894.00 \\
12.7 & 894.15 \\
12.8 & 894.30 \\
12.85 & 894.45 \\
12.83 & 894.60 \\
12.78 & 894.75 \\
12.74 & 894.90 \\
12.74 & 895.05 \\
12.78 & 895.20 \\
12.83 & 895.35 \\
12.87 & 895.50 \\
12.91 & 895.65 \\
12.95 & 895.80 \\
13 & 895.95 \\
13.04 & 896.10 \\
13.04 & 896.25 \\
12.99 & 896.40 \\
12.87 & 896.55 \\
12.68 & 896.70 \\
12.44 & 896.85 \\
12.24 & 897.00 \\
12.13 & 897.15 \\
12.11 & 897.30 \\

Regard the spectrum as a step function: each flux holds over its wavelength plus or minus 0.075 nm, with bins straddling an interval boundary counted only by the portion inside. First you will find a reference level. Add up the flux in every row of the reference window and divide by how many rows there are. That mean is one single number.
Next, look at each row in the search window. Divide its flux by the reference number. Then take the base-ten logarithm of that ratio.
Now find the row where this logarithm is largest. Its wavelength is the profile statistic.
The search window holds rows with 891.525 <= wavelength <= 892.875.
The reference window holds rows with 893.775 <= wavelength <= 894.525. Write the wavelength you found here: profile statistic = 892.20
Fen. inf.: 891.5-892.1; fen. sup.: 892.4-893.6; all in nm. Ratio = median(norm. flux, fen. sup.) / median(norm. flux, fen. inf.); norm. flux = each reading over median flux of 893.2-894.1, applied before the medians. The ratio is 0.967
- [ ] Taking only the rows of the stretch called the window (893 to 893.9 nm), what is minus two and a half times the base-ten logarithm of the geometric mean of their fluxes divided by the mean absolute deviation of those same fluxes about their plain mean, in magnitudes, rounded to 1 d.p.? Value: -5.6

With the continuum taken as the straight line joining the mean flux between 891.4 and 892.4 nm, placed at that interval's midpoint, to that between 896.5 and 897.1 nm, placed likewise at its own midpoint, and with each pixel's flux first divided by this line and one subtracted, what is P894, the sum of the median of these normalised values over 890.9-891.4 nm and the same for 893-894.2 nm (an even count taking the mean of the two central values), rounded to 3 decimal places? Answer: -0.083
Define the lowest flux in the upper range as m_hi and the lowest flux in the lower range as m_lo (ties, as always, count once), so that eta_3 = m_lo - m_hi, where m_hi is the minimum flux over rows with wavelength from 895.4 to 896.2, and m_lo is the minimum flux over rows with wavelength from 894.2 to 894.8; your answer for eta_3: -0.1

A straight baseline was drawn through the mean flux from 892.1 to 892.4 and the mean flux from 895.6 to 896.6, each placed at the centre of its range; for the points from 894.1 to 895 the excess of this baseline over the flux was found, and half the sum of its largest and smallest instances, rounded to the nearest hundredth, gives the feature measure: 0.32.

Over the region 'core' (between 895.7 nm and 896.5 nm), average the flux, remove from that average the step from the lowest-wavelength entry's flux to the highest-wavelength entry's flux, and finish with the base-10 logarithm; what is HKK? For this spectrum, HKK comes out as 1.11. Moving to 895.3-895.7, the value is 1.11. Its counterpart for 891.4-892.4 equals 1.08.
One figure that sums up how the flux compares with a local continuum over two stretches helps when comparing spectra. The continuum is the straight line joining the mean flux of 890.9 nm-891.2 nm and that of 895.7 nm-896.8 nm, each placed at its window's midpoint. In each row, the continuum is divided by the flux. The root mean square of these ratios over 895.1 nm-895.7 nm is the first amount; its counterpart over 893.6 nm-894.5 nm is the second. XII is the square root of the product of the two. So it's 1.001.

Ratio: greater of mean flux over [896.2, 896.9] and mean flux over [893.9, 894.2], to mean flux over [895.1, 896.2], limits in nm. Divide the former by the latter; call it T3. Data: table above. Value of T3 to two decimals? 0.99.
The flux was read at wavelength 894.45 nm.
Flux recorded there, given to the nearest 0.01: 12.85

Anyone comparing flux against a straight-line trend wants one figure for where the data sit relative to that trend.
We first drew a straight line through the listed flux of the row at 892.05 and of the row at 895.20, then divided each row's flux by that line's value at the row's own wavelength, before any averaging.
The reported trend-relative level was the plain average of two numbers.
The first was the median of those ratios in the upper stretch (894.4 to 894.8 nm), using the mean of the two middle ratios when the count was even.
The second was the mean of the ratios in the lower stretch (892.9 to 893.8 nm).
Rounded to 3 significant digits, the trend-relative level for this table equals 0.973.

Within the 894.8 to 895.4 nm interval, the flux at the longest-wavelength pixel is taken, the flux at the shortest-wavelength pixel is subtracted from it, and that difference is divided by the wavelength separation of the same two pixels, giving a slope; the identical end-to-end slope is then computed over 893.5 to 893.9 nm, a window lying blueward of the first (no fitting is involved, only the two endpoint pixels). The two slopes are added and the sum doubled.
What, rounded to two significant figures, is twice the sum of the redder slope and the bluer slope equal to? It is 1.9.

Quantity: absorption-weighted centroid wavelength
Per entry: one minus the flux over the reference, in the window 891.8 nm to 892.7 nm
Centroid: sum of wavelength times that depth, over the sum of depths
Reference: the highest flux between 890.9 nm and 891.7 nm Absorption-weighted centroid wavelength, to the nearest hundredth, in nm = 892.27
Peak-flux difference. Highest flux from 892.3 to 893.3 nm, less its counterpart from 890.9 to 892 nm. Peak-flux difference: 0.4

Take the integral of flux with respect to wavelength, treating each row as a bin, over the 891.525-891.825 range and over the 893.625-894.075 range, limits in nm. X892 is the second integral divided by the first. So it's 1.5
